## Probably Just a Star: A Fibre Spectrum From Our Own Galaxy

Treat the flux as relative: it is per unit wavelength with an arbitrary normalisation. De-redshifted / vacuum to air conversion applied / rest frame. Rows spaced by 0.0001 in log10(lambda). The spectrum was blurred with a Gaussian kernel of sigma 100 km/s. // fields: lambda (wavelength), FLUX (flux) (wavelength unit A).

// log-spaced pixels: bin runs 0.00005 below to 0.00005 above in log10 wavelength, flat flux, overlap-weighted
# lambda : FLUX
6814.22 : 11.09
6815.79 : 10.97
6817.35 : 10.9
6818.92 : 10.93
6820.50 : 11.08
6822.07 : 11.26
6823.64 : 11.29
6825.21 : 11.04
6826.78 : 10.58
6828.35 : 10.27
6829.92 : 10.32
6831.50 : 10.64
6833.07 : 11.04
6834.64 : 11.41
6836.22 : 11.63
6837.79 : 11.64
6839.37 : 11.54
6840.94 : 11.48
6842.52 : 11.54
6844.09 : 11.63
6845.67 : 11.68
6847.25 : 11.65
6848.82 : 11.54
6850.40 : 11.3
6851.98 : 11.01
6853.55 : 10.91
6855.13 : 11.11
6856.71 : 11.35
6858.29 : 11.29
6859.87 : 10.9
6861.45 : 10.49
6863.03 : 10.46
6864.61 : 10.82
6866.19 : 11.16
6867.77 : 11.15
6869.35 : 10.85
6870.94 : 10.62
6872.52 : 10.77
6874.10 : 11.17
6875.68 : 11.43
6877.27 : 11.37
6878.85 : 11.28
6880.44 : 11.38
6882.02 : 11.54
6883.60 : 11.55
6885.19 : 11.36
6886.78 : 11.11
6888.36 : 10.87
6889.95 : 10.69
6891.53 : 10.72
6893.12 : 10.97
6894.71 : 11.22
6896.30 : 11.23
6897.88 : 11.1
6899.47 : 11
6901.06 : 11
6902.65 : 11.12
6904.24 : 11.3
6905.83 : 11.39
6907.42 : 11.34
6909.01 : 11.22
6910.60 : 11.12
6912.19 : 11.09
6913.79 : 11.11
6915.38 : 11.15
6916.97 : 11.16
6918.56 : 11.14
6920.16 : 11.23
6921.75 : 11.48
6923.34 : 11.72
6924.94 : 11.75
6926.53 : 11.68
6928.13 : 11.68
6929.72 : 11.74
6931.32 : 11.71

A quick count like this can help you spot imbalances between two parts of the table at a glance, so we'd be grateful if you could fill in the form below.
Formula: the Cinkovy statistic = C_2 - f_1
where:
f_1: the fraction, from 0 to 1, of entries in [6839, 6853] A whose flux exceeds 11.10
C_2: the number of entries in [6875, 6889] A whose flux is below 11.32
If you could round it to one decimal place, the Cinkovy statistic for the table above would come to 2.1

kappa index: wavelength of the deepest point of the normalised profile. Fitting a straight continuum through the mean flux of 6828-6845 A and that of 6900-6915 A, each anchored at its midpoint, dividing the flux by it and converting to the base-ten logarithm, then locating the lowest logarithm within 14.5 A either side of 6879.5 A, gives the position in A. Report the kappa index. 6870.94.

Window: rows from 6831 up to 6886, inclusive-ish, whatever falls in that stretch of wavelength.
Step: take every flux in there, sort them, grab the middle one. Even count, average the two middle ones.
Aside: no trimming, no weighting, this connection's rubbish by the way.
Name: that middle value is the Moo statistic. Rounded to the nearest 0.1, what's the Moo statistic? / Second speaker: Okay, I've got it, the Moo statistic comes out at 11.3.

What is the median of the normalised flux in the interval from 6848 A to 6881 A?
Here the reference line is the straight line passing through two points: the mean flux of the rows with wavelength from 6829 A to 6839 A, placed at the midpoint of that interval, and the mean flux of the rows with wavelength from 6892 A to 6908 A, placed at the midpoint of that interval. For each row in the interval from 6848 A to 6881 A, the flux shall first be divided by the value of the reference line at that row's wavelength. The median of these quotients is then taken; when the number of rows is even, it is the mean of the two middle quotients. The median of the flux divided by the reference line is 1.001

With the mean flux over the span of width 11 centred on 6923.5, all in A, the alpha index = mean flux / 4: 2.88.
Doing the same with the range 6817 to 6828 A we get 2.75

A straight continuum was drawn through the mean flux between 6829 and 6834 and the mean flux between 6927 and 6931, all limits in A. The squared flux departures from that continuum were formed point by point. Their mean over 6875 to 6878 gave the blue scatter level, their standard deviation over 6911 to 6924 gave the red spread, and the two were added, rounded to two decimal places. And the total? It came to 0.14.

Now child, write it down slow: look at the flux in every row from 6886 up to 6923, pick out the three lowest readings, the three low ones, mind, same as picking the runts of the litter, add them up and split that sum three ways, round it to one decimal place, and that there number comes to 10.8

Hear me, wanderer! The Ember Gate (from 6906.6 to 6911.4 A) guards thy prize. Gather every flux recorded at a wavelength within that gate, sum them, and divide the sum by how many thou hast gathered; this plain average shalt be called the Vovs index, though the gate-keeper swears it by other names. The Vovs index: 11.2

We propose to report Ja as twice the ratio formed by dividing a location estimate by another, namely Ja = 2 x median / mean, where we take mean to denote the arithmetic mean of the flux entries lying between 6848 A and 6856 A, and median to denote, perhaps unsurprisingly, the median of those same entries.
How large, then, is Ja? 1.99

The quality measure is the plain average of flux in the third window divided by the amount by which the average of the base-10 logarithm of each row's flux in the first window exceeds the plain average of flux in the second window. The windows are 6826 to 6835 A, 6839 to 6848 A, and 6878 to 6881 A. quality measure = -1.07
